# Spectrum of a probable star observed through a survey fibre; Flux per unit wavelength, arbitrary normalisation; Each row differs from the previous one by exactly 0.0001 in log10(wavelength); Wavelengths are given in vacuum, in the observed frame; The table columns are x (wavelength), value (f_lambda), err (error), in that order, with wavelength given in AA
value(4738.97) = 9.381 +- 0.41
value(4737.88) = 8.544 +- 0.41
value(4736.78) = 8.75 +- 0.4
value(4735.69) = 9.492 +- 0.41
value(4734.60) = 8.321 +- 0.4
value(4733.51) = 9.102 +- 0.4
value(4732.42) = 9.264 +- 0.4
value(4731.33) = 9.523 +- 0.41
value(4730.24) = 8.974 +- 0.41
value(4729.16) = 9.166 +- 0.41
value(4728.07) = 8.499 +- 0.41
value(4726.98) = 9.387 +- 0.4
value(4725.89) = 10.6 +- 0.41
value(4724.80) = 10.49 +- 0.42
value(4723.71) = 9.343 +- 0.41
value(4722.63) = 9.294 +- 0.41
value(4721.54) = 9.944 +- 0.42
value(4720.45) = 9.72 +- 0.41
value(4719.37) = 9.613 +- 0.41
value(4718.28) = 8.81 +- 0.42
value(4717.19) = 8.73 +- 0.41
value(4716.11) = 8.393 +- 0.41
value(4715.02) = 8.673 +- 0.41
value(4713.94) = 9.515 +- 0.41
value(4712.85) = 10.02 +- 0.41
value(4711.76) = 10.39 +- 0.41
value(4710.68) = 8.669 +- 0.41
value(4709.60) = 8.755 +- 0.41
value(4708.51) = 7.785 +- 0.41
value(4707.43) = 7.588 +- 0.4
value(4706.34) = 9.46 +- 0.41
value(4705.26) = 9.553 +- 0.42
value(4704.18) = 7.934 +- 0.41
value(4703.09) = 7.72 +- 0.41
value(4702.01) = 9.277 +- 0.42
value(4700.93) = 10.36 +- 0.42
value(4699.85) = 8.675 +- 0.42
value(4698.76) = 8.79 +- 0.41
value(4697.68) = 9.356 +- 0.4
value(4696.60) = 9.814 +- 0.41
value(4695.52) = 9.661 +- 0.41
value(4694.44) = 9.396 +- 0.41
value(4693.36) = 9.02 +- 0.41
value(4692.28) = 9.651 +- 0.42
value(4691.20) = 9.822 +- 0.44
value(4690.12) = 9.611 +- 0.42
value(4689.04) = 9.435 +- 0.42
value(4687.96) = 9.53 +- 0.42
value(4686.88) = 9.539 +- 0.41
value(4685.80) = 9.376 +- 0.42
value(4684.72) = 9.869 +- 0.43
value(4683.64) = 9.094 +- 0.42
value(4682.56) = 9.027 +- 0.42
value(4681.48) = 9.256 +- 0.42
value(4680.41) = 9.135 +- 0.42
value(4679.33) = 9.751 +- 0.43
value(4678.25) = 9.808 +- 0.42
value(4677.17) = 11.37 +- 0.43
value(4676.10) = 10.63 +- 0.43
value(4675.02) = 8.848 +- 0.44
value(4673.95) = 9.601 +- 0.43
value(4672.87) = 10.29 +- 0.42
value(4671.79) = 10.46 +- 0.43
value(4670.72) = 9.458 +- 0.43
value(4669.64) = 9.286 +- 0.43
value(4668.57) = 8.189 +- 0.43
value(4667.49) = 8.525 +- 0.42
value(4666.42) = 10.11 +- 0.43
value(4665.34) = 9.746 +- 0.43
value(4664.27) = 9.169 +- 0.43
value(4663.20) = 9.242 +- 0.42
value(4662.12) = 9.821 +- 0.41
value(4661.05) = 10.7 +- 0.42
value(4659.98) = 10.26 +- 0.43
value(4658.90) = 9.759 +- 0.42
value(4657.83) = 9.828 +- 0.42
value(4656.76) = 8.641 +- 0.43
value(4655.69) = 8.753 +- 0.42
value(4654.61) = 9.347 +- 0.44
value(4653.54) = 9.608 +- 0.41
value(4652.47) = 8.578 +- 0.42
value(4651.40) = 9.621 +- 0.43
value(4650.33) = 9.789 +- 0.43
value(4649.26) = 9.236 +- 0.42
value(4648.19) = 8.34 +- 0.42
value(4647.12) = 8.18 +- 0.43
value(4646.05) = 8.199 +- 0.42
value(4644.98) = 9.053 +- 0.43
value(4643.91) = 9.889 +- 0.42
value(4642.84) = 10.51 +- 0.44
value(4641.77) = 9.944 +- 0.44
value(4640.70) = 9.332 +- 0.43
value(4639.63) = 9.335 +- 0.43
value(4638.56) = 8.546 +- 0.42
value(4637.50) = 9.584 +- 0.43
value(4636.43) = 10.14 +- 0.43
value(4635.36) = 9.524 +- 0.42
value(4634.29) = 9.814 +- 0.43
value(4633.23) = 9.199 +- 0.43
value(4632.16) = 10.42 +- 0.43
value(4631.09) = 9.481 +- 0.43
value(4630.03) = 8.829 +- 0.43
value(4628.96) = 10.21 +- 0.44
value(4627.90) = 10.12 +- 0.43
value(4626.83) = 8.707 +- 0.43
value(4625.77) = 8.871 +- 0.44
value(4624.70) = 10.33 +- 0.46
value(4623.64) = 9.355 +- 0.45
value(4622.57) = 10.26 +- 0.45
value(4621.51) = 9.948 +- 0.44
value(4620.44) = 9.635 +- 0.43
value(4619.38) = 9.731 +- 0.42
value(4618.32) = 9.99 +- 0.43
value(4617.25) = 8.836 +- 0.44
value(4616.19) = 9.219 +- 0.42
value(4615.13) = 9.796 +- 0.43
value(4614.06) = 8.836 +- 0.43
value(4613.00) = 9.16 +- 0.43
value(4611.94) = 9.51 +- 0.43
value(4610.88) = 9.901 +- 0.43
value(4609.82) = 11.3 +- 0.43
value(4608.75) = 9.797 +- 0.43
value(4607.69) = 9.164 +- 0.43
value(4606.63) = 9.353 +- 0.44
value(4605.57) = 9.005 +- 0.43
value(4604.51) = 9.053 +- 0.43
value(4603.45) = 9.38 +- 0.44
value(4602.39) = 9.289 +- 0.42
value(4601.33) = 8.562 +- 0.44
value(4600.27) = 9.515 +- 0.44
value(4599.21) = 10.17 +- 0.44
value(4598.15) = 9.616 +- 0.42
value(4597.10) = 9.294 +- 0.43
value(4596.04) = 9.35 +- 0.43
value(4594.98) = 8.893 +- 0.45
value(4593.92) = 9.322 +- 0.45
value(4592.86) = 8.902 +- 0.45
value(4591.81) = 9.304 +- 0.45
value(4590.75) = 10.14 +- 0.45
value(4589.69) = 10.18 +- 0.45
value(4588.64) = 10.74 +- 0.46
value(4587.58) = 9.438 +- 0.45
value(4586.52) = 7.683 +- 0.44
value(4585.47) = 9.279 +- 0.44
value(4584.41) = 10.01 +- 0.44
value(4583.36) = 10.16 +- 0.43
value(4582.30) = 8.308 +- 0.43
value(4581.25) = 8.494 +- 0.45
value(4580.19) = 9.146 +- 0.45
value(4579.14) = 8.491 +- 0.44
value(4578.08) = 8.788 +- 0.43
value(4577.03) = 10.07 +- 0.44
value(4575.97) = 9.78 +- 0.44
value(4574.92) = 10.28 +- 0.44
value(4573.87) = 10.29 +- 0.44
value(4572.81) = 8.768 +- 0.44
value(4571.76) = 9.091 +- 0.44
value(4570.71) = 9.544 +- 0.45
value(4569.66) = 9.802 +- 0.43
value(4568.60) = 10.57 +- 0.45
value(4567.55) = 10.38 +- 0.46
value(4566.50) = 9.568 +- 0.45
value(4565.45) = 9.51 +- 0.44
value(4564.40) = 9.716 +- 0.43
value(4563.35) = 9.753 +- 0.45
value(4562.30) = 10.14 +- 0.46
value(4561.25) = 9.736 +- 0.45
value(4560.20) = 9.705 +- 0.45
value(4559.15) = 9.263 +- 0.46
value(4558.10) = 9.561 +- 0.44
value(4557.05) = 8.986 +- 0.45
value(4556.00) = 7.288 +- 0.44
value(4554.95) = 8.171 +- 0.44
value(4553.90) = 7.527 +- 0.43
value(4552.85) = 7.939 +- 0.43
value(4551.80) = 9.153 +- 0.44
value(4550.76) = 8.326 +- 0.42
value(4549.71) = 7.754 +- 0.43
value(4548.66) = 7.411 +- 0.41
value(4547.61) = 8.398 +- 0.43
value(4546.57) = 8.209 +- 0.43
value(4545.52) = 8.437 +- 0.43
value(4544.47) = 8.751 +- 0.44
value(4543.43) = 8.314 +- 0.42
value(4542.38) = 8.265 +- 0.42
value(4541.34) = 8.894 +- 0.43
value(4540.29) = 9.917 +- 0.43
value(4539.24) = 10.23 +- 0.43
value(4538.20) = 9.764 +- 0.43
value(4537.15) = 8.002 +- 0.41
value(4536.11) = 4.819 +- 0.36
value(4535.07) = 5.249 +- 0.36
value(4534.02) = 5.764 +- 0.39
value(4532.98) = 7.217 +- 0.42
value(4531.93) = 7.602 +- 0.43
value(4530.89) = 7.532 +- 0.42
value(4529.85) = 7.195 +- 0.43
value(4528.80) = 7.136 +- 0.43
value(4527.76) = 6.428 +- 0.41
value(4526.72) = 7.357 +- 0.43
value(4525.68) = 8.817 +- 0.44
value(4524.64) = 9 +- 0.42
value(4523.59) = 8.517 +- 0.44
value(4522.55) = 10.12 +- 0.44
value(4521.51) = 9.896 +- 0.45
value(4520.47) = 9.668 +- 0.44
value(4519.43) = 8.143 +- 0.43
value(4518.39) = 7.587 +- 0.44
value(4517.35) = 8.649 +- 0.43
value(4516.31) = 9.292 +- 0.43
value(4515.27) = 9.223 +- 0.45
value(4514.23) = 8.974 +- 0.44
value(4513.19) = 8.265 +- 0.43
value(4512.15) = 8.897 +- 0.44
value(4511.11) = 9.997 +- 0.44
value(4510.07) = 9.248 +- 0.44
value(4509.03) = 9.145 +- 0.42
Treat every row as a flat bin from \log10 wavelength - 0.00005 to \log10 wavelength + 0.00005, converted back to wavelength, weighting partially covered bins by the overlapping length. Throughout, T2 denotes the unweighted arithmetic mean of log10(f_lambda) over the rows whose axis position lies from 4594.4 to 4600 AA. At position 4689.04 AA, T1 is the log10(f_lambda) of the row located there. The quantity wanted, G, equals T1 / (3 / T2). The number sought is 0.317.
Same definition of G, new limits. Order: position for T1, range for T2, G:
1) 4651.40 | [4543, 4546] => 0.305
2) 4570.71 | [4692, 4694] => 0.317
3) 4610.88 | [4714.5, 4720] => 0.314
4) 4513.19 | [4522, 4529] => 0.278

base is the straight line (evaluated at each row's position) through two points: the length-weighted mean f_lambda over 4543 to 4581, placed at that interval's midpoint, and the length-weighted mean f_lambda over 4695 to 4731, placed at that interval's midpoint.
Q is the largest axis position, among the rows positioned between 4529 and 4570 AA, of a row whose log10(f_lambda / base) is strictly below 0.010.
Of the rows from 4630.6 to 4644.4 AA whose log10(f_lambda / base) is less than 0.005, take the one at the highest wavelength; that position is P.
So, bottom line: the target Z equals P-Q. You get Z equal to 79.4 AA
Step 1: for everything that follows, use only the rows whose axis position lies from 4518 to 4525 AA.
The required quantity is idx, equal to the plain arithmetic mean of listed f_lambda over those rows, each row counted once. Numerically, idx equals 9.0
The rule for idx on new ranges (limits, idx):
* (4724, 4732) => 9.5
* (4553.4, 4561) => 8.6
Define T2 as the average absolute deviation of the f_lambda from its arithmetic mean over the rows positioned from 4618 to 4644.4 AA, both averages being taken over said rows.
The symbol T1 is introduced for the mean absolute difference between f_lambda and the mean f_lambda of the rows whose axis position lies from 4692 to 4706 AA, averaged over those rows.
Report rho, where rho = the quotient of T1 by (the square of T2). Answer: 2.8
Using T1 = 0.57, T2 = 0.4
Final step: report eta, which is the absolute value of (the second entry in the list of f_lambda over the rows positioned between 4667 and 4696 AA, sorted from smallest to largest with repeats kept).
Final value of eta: 8.5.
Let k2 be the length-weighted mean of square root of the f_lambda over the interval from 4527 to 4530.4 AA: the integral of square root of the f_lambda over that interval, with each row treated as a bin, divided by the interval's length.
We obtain 2.64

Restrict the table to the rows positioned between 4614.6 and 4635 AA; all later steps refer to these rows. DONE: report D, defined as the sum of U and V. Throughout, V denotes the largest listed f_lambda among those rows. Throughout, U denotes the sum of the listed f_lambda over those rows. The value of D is 193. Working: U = 183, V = 10.42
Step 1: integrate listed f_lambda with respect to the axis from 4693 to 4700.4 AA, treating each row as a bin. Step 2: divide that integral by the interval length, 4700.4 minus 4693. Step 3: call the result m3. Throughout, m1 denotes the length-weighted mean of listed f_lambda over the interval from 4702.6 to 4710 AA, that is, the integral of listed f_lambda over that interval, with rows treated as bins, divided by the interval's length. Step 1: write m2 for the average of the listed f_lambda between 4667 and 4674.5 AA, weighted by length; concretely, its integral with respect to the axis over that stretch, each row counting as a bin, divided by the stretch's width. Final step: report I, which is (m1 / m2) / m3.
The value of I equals 0.096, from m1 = 8.39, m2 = 9.4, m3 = 9.3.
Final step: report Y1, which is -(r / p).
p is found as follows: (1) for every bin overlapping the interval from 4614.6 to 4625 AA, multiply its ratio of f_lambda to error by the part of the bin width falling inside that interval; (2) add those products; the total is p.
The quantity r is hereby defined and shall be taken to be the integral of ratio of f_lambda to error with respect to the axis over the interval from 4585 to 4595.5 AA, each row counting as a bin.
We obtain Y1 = -0.95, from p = 231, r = 219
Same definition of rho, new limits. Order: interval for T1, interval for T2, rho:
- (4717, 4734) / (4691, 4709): 0.9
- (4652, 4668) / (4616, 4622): 4.3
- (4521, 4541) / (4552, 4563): 1.8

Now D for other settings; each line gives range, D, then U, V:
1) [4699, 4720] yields 180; 170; 10.39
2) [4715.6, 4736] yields 187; 177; 10.6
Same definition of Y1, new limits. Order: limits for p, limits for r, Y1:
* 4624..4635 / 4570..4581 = -0.97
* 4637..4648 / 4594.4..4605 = -0.96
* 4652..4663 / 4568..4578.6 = -0.94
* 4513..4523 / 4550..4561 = -1.05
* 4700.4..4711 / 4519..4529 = -0.88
